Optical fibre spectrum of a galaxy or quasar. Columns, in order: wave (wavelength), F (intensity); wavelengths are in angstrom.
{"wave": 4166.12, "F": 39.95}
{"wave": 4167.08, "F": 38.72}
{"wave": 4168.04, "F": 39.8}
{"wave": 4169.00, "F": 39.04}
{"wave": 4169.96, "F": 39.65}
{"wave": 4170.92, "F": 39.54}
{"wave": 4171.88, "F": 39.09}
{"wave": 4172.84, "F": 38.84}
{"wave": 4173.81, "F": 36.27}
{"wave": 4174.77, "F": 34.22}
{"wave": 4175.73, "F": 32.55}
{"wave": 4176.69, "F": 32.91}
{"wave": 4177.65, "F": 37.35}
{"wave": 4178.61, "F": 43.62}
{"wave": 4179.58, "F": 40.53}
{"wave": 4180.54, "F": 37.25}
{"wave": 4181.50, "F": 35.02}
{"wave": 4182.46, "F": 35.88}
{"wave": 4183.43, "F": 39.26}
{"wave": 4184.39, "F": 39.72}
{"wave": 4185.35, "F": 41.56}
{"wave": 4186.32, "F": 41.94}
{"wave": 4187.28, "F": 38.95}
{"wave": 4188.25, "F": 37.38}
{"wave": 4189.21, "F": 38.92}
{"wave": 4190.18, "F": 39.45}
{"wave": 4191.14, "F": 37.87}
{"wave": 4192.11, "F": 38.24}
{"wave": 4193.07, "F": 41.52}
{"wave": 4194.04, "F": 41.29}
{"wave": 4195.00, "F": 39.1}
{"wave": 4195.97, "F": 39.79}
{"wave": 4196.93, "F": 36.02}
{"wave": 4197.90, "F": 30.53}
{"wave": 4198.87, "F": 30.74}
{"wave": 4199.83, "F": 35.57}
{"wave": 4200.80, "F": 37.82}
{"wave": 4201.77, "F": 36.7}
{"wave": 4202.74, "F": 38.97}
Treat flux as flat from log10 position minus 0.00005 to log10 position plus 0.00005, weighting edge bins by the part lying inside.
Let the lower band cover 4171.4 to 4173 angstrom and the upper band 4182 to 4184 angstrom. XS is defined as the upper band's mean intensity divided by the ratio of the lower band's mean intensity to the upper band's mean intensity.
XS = 36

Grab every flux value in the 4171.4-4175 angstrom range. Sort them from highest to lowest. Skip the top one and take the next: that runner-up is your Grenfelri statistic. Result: 38.84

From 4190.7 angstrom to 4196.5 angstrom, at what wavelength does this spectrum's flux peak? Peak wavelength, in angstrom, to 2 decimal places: 4193.07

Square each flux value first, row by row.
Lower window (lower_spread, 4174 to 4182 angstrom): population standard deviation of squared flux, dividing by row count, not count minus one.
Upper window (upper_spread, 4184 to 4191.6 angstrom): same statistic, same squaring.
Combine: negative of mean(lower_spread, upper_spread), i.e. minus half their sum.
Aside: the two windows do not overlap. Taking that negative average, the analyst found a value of -196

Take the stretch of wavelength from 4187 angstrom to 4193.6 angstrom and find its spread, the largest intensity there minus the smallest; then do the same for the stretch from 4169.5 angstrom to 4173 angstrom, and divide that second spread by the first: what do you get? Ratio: 0.20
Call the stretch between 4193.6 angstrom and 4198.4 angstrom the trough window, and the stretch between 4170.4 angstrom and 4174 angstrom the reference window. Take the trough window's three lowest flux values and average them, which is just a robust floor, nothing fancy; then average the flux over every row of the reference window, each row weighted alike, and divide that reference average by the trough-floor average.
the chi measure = 1.09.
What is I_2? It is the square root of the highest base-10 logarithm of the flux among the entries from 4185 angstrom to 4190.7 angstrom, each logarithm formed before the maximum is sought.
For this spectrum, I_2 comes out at 1.27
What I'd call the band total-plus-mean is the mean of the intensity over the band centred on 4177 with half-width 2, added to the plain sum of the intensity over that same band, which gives 183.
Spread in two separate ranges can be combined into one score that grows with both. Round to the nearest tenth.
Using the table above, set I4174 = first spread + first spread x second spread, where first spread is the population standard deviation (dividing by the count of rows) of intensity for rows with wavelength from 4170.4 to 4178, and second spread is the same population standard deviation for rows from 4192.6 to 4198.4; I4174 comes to 12.7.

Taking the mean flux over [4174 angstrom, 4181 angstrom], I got 36.9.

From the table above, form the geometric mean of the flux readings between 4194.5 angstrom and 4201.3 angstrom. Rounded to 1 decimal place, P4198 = 35.5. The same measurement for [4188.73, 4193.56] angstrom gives 39.2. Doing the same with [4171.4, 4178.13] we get 35.8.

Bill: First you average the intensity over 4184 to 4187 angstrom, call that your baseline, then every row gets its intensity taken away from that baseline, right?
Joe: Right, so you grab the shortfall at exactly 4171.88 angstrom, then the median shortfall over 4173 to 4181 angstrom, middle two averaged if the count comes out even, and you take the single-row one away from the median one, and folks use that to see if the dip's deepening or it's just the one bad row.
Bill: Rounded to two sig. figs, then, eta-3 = 2.3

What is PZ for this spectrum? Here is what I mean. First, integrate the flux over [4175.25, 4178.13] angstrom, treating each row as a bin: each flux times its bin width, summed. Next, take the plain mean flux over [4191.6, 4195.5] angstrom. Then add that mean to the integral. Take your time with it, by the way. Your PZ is 139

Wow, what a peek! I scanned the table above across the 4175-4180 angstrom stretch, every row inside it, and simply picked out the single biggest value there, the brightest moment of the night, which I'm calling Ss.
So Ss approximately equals 43.62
